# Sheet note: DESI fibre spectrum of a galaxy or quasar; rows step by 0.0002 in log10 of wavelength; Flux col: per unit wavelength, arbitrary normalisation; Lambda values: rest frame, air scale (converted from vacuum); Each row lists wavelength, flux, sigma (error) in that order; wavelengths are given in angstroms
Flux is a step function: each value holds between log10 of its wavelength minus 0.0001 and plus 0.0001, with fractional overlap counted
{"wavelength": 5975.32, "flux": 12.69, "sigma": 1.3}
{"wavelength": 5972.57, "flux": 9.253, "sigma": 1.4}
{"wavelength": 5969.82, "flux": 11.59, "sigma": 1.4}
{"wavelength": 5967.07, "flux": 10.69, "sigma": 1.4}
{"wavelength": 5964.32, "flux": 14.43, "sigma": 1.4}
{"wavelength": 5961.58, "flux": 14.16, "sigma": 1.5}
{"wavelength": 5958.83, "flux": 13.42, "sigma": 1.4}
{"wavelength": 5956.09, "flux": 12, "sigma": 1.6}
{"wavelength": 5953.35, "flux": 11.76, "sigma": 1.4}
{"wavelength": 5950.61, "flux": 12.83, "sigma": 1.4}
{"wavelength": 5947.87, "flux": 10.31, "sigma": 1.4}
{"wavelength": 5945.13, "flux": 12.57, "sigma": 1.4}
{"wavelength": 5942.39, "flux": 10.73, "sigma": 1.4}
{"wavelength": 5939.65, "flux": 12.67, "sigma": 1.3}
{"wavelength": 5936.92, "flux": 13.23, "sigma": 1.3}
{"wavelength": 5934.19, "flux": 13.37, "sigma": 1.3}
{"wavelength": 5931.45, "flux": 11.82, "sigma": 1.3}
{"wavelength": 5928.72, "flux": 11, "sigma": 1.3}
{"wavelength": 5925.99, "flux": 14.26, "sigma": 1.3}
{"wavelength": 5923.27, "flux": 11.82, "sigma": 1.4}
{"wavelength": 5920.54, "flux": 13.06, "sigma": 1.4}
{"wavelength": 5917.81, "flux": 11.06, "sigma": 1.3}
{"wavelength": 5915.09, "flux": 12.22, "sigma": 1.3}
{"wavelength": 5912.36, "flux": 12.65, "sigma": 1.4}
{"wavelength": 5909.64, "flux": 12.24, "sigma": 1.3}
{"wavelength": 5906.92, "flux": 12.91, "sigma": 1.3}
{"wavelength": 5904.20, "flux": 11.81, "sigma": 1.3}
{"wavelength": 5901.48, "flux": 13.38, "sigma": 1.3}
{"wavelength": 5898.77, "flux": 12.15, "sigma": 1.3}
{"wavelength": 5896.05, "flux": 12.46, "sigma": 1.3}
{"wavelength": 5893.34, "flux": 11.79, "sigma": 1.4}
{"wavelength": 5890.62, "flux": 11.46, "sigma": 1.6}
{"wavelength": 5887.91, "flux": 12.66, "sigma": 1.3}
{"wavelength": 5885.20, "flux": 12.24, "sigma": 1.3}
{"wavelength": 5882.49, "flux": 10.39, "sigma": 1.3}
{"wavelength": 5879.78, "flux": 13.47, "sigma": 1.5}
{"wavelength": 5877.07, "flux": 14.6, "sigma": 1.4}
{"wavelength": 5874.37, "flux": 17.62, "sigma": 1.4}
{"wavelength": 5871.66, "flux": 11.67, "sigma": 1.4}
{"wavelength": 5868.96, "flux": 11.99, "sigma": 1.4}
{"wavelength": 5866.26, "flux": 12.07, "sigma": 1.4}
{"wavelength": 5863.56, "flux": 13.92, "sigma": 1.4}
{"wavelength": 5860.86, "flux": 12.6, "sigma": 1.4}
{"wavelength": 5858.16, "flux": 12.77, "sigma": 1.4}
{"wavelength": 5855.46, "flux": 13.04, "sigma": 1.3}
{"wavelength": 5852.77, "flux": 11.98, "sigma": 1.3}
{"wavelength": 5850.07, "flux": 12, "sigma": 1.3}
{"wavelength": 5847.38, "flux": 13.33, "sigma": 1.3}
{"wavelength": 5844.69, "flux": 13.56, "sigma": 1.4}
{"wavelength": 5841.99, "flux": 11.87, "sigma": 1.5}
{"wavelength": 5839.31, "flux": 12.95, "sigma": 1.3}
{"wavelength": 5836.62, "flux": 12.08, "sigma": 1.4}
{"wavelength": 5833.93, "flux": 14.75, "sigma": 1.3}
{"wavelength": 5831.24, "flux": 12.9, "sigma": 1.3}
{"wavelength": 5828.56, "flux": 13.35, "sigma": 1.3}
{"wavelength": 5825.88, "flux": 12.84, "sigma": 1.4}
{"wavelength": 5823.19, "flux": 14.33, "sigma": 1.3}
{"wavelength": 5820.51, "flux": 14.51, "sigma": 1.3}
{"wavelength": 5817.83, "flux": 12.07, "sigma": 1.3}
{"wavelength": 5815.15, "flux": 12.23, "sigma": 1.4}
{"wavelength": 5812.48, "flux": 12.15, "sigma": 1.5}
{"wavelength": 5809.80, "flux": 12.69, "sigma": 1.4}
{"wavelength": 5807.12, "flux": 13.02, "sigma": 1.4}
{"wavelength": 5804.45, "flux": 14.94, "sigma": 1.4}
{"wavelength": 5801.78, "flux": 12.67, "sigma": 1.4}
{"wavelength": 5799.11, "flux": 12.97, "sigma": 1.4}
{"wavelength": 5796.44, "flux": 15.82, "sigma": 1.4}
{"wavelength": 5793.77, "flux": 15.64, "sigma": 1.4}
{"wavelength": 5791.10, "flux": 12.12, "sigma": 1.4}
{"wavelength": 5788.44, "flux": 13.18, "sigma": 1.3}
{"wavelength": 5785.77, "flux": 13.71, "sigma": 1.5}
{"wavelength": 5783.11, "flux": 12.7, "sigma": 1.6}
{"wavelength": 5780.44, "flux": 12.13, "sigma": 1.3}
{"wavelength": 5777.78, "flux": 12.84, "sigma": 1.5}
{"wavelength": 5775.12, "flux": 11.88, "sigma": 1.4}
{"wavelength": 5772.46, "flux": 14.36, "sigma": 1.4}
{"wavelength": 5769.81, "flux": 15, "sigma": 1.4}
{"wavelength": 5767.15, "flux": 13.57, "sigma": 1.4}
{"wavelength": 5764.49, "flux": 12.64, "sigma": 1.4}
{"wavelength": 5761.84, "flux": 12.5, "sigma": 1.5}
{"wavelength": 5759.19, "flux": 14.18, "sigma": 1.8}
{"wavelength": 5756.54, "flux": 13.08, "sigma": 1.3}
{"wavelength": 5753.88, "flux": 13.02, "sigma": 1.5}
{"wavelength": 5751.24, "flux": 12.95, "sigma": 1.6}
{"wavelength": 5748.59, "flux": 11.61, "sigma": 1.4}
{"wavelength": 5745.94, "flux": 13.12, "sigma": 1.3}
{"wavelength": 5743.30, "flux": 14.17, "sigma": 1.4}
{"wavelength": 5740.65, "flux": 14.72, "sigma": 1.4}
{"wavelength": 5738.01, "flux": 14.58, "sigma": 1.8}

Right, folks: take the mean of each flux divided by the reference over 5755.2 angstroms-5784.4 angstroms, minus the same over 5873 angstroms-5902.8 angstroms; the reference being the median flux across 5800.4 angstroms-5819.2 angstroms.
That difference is 0.02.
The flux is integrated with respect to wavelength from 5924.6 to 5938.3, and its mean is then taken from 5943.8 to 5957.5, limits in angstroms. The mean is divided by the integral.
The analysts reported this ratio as 0.068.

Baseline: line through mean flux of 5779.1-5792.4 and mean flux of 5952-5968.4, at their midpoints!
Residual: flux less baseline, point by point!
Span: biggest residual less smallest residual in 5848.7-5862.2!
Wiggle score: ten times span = 11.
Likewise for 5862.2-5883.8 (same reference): 72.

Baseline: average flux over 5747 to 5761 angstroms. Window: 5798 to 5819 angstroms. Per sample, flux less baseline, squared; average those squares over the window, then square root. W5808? 0.87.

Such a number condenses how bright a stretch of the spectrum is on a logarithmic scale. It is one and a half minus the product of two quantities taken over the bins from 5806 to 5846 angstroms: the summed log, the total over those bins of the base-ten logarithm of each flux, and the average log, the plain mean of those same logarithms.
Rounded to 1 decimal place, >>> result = -17.1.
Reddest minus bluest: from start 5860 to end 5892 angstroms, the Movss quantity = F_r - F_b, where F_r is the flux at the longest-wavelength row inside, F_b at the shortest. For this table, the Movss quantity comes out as -1.1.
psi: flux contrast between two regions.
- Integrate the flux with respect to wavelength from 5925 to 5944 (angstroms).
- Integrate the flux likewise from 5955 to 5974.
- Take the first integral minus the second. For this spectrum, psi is 3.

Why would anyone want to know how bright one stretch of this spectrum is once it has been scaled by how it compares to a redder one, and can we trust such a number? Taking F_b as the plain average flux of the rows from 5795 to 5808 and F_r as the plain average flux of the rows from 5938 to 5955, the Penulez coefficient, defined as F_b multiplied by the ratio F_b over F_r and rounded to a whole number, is 16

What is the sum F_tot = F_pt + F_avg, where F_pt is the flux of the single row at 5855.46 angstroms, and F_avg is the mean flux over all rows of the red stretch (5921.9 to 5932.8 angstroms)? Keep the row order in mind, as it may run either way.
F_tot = 25.3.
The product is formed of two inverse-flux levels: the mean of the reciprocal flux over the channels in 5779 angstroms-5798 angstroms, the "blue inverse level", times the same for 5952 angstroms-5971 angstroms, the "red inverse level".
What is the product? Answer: 0.0060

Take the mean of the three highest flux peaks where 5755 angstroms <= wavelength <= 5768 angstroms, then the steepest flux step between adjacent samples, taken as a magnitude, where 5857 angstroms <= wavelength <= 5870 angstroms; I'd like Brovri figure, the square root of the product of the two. 5.02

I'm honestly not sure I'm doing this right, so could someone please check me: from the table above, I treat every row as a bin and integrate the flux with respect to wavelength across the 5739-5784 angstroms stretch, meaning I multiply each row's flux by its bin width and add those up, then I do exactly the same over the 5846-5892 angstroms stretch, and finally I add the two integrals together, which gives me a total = 1184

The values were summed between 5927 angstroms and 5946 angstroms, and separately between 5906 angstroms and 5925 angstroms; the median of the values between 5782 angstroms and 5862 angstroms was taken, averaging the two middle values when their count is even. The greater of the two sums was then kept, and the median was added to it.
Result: 99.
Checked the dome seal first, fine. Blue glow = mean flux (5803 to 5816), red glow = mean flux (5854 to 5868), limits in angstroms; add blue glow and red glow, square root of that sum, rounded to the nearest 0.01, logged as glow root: 5.09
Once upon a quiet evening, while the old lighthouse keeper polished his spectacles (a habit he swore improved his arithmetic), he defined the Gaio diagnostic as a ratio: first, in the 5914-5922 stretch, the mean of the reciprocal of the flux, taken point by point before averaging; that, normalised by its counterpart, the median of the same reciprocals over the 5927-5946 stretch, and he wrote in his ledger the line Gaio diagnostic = 1.04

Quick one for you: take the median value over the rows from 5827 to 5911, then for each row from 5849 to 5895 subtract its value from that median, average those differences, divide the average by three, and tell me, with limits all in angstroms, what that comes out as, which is -0.04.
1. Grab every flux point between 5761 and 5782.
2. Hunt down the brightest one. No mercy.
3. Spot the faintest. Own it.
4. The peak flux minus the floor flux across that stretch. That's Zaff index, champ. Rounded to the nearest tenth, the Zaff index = 3.1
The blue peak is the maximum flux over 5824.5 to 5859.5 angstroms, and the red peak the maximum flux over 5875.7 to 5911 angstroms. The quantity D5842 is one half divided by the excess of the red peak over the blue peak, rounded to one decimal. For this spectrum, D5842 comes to -3.3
